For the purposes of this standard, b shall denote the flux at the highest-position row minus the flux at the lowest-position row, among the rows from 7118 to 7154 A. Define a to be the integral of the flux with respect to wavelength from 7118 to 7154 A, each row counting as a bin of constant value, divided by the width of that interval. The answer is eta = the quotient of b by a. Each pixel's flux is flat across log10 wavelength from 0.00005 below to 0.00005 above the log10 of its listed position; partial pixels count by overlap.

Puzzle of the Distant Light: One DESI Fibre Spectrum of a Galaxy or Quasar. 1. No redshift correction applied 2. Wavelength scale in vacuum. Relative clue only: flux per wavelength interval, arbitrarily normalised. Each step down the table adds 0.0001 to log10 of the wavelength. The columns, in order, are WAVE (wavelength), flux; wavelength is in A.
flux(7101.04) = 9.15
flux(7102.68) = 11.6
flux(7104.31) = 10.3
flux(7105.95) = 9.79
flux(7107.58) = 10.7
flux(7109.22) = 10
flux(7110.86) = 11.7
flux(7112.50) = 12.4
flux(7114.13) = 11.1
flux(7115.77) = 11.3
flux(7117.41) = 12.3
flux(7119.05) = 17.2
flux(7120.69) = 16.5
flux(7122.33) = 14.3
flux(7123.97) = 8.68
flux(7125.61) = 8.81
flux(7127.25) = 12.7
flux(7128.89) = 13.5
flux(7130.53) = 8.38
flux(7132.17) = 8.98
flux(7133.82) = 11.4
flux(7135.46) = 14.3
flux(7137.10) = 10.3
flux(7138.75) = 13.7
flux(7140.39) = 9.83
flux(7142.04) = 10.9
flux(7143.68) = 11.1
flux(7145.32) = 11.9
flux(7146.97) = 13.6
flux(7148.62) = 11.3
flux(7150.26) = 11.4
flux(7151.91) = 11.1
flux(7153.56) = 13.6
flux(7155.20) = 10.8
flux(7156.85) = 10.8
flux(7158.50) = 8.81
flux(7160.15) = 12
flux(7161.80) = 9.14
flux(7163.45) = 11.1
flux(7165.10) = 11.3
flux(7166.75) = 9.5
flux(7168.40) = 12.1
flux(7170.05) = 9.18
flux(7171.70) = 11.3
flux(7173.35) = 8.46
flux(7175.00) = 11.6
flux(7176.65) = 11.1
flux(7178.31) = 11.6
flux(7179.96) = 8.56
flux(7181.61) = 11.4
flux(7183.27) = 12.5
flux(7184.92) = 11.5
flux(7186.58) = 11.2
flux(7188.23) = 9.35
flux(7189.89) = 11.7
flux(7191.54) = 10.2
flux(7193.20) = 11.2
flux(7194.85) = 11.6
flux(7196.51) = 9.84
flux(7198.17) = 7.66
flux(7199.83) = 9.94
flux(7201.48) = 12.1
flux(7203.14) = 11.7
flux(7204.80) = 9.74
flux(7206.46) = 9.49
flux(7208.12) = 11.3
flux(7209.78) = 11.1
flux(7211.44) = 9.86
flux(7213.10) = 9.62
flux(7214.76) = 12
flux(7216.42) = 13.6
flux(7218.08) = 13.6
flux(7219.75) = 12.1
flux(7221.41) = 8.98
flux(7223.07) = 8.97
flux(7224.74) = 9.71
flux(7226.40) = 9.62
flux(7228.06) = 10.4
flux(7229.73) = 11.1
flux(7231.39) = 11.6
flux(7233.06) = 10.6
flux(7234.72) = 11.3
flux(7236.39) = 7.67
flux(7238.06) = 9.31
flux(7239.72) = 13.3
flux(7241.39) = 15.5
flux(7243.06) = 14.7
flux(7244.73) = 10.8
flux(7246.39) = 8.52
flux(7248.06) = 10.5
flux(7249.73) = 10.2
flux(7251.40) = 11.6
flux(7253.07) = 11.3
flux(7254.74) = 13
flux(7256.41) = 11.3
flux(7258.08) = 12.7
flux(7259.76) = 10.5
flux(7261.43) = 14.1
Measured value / -0.3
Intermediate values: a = 11.96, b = -3.6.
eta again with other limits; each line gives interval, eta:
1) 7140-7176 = 0.2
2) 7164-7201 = -0.1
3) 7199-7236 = 0.1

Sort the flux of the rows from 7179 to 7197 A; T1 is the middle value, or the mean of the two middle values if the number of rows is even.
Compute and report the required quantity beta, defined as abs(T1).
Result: 11.2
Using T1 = 11.2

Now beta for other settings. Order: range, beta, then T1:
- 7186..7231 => 10.4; 10.4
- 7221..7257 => 10.7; 10.7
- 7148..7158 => 11.2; 11.2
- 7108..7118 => 11.5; 11.5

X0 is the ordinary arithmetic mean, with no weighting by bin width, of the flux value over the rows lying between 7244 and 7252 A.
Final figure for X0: 10.3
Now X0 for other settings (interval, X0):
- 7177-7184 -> 11.0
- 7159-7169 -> 10.9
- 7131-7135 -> 10.2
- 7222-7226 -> 9.3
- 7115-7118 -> 11.8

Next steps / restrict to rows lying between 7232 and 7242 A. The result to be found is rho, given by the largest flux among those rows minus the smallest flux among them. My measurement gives 7.8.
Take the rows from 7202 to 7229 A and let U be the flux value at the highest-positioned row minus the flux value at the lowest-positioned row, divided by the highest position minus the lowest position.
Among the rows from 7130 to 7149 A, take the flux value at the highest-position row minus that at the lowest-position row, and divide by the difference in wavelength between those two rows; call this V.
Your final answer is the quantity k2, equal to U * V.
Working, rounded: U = -0.052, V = 0.16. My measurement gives -0.008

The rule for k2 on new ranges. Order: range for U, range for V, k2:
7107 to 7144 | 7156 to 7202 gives 0.000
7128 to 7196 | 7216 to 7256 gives 0.000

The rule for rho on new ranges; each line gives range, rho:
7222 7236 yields 2.6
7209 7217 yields 4.0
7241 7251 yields 7.0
